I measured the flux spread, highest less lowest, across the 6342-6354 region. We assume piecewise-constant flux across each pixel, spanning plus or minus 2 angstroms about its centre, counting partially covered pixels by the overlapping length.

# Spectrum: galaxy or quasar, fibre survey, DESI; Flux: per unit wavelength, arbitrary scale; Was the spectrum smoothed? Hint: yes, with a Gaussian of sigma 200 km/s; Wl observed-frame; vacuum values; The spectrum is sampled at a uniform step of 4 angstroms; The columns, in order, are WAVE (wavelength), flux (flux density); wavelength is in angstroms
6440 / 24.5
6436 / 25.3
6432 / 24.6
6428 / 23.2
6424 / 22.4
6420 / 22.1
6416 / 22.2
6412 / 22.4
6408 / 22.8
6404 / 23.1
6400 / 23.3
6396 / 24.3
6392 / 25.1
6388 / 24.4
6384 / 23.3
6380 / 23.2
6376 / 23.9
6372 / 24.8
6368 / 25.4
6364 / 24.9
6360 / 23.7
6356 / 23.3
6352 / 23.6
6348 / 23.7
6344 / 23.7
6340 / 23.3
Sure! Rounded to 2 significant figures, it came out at 0.10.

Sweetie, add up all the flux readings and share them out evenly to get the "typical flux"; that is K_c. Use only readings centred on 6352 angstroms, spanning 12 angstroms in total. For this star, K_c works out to 23.5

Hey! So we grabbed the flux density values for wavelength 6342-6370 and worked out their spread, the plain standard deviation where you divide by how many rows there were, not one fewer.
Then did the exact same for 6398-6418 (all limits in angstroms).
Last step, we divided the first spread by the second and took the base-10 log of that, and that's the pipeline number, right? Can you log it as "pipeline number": 0.24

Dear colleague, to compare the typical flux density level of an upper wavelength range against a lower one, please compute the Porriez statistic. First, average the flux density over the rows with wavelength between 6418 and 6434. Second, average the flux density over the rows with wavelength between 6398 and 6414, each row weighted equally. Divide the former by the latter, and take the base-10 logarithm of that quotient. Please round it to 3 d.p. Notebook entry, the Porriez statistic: 0.003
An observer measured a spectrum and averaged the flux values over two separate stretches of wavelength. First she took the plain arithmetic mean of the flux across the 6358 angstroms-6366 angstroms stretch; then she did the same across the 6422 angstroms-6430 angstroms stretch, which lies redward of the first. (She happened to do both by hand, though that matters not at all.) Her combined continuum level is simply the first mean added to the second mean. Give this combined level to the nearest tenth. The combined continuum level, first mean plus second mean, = 47.1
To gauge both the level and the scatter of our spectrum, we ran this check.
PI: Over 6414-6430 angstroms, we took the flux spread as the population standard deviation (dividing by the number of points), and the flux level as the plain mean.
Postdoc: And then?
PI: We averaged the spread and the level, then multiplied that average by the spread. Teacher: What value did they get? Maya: 5.0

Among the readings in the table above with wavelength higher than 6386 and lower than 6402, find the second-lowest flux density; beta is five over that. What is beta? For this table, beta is 0.206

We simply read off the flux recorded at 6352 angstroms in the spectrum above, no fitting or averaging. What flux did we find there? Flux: 23.6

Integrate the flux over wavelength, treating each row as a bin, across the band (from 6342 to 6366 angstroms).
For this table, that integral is 572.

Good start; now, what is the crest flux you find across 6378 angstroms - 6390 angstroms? 24.4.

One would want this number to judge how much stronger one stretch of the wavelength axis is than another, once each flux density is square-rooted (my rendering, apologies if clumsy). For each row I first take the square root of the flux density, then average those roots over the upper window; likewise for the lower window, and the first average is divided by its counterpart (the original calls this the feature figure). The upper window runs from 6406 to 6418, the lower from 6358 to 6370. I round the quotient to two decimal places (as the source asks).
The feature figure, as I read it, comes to 0.95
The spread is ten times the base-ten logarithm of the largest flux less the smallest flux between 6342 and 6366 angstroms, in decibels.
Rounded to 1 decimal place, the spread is 2.0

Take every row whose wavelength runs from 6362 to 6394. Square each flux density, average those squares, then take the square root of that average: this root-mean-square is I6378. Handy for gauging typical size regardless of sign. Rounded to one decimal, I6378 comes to 24.4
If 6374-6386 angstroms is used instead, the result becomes 23.5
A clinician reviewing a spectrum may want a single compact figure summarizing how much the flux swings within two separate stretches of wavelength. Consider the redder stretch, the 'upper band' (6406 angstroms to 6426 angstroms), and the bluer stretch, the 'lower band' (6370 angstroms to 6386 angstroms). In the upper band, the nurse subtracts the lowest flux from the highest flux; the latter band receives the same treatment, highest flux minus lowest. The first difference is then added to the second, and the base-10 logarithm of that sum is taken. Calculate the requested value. 0.36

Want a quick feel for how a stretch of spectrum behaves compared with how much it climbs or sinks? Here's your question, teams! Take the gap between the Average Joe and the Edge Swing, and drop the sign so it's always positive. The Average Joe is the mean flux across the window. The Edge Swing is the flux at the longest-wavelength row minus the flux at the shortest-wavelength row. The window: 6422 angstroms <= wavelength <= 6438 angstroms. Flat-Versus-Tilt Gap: 21.0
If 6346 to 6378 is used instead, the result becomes 24.0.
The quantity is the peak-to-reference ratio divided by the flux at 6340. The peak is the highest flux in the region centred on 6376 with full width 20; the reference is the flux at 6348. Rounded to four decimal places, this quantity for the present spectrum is 0.0460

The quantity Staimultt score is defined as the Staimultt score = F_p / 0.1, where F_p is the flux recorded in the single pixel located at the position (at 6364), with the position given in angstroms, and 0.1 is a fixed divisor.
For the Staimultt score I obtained 249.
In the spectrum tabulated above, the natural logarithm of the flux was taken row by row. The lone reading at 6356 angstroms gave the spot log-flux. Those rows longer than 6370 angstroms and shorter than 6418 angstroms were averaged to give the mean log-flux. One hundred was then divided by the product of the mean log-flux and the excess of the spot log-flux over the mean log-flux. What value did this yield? -2967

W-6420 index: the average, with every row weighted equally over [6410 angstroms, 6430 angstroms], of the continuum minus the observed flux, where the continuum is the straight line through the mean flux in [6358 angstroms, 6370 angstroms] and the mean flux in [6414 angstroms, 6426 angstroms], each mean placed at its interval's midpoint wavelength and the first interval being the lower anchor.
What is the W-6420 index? -0.2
